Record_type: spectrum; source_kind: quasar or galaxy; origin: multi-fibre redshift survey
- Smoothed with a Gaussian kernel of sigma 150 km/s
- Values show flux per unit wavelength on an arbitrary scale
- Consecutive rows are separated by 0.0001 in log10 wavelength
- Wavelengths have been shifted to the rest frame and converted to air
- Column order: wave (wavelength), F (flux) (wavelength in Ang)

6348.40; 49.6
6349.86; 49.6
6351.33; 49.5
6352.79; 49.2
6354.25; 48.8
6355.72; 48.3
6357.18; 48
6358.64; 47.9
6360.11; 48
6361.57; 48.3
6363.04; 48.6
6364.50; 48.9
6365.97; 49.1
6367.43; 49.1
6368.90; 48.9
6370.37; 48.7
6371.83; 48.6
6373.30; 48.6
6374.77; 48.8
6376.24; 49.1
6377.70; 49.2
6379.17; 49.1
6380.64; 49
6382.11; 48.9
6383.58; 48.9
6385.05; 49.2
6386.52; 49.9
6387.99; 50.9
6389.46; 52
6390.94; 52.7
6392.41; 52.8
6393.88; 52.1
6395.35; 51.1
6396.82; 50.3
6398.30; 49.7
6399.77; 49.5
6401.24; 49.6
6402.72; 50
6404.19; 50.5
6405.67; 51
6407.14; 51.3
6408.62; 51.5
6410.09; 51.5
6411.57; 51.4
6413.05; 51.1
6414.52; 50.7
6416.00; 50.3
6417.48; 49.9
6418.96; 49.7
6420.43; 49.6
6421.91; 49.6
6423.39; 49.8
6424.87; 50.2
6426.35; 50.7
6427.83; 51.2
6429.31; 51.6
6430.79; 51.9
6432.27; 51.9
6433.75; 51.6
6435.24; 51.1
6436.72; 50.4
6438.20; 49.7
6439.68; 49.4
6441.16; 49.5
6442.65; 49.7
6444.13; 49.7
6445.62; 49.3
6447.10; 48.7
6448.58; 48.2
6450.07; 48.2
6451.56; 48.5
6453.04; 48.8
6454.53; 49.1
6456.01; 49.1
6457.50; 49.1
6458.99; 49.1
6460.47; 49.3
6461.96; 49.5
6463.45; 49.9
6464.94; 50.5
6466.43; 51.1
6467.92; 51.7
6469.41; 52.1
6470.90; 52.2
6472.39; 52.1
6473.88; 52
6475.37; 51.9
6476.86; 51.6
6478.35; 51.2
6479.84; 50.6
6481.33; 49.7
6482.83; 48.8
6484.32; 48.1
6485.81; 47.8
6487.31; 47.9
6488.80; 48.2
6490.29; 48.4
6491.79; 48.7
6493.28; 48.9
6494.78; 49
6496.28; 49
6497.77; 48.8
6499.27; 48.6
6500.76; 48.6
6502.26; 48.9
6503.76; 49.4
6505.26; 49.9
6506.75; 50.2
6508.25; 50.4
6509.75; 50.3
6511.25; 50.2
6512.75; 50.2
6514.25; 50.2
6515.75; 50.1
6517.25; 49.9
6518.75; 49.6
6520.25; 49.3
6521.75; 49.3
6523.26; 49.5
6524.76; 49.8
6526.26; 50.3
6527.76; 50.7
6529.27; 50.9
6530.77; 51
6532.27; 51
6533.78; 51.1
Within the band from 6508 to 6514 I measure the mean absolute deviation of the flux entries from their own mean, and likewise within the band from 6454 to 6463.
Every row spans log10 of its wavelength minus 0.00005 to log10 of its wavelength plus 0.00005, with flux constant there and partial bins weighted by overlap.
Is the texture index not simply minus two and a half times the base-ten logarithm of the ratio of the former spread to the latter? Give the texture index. 0.62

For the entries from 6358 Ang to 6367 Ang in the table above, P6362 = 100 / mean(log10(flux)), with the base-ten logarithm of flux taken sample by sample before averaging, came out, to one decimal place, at 59.3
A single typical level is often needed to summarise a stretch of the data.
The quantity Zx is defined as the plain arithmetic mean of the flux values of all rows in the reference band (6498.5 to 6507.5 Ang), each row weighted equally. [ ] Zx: 49.3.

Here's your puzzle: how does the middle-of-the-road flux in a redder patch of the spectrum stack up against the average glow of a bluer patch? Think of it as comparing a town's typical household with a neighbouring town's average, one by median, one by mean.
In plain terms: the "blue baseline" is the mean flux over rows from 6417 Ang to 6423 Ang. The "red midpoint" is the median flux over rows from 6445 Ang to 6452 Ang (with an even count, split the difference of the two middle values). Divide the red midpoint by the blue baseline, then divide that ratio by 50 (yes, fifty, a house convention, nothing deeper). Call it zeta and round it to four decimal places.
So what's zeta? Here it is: 0.0195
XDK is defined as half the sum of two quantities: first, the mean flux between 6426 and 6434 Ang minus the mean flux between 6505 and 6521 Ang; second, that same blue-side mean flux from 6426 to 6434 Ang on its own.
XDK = 26.5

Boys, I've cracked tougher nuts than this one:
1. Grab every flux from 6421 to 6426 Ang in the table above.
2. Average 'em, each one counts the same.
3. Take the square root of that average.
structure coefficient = 7.06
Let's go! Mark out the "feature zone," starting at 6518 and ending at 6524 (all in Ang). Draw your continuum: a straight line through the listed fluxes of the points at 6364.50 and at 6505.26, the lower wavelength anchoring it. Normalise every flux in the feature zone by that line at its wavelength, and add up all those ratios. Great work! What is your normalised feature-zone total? 3.95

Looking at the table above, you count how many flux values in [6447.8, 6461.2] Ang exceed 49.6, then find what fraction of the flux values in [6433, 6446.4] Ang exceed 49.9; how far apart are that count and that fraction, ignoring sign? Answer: 0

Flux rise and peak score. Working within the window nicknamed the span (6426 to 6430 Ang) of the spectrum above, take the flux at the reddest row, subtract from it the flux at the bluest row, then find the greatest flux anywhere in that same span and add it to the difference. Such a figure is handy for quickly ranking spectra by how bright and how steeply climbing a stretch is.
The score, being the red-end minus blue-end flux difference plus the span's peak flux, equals 52.5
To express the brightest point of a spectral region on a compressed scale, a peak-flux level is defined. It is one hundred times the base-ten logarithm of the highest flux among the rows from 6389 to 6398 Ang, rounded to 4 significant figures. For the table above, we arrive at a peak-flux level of 172.3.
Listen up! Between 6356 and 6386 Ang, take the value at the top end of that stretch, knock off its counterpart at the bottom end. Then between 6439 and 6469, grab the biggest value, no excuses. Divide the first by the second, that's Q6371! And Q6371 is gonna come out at 0.023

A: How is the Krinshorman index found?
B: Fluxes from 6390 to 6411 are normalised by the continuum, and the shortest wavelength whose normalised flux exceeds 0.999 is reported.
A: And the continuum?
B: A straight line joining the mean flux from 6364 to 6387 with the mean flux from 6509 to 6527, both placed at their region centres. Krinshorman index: 6390.94 Ang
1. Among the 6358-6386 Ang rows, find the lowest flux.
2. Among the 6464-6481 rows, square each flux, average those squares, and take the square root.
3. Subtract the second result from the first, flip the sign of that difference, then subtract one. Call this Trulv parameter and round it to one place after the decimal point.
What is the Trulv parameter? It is 2.6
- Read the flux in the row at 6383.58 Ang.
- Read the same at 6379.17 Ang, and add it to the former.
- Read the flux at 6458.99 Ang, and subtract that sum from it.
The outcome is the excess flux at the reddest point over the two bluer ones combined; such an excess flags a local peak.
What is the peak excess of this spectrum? -48.9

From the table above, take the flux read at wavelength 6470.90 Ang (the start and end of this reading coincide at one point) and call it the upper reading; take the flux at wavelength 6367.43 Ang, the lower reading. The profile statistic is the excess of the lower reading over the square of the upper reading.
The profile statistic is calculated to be -2676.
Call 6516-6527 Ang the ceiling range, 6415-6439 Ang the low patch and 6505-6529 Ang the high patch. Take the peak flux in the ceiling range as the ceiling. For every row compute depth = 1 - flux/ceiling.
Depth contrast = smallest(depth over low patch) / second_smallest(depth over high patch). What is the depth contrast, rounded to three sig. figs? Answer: 16.0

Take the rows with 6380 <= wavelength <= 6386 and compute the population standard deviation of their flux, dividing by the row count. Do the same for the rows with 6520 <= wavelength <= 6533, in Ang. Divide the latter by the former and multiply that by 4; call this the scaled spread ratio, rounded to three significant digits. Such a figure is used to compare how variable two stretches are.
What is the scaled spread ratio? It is 22.6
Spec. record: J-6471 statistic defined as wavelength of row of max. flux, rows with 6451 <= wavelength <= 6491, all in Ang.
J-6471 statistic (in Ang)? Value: 6470.90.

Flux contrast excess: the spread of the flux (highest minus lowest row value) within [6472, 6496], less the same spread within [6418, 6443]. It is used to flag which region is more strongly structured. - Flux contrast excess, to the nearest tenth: 1.8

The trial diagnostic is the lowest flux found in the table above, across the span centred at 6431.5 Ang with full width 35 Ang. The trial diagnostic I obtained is 48.2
